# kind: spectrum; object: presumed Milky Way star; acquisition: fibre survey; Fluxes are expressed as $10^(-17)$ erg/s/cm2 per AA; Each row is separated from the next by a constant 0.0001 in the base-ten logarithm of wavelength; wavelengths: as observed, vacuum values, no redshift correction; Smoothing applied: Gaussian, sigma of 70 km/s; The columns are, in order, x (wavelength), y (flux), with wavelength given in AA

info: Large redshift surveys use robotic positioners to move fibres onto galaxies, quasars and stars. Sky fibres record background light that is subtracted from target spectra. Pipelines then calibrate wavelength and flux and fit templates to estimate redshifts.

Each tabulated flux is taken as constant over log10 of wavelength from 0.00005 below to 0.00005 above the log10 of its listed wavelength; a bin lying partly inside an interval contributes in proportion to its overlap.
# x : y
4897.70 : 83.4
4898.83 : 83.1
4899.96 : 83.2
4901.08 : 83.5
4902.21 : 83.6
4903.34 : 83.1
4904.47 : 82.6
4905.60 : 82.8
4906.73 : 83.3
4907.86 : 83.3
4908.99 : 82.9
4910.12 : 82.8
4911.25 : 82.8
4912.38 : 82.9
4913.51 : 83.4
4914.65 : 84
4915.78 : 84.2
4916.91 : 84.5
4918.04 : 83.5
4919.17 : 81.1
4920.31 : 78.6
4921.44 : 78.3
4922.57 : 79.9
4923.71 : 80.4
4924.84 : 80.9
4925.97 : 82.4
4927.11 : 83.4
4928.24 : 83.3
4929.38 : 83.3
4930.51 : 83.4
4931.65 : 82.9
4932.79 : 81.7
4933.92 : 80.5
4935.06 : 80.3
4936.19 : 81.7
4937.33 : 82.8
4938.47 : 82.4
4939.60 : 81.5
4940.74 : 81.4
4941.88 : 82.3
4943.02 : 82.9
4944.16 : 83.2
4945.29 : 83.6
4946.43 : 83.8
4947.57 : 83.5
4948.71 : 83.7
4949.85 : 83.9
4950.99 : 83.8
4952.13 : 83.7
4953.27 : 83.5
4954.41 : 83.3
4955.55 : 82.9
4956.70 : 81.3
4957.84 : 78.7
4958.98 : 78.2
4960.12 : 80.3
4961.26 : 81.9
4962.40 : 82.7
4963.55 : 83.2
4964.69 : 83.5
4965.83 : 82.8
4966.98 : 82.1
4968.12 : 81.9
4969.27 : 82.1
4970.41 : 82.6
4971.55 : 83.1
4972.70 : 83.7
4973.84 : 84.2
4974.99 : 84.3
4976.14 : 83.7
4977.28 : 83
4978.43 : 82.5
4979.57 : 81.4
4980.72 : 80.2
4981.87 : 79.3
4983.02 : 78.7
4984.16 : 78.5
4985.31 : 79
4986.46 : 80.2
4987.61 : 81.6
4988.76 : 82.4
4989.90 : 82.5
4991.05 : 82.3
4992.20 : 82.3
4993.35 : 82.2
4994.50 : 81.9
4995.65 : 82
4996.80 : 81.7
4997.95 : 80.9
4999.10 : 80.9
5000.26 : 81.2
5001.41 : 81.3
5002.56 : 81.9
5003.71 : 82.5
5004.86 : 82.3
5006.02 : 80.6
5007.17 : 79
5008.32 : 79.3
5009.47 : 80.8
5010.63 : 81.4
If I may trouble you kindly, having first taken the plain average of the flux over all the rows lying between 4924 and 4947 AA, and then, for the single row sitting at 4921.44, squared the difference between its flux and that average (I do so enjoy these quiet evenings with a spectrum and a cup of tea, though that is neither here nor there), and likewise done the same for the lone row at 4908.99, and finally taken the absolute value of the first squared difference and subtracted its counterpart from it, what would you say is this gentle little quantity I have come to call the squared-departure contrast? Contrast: 16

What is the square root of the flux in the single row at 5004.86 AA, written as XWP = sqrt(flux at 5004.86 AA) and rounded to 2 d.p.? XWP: 9.07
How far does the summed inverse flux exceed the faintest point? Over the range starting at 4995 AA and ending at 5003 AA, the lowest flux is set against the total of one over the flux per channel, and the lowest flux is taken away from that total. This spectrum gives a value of -80.8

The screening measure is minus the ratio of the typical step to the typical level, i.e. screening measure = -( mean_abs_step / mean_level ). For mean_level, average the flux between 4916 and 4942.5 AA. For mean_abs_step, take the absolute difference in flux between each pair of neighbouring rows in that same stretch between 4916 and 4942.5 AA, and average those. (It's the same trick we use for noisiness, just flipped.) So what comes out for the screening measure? -0.0108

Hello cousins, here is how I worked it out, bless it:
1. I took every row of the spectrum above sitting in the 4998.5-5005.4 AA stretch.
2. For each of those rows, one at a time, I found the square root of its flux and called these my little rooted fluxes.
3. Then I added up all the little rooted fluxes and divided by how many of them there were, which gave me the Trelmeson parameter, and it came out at 9.04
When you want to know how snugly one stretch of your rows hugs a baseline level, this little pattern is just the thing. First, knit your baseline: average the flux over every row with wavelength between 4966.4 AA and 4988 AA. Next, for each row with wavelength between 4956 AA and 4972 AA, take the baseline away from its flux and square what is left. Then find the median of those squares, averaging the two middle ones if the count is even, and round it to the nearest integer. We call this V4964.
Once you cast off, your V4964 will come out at 1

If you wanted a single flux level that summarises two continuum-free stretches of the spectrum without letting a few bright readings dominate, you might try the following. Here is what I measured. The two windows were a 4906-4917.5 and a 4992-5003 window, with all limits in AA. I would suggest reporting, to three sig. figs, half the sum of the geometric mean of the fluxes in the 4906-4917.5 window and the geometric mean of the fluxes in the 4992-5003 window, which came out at 82.5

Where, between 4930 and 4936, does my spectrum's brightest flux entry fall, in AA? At 4930.51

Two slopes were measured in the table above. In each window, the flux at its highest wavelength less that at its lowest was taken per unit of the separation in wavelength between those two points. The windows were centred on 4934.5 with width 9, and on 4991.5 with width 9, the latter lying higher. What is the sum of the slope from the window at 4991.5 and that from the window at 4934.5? -0.1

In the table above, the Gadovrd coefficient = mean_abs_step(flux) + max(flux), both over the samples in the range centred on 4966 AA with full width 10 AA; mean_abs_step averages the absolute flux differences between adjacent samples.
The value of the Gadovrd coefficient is 84.0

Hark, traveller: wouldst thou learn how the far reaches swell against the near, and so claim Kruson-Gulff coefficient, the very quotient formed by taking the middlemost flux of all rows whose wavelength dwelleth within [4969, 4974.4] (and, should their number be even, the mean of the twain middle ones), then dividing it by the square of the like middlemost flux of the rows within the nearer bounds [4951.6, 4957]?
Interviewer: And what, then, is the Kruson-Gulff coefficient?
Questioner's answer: 0.0120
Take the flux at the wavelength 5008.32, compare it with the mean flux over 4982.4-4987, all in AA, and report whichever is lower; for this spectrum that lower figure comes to 79.1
